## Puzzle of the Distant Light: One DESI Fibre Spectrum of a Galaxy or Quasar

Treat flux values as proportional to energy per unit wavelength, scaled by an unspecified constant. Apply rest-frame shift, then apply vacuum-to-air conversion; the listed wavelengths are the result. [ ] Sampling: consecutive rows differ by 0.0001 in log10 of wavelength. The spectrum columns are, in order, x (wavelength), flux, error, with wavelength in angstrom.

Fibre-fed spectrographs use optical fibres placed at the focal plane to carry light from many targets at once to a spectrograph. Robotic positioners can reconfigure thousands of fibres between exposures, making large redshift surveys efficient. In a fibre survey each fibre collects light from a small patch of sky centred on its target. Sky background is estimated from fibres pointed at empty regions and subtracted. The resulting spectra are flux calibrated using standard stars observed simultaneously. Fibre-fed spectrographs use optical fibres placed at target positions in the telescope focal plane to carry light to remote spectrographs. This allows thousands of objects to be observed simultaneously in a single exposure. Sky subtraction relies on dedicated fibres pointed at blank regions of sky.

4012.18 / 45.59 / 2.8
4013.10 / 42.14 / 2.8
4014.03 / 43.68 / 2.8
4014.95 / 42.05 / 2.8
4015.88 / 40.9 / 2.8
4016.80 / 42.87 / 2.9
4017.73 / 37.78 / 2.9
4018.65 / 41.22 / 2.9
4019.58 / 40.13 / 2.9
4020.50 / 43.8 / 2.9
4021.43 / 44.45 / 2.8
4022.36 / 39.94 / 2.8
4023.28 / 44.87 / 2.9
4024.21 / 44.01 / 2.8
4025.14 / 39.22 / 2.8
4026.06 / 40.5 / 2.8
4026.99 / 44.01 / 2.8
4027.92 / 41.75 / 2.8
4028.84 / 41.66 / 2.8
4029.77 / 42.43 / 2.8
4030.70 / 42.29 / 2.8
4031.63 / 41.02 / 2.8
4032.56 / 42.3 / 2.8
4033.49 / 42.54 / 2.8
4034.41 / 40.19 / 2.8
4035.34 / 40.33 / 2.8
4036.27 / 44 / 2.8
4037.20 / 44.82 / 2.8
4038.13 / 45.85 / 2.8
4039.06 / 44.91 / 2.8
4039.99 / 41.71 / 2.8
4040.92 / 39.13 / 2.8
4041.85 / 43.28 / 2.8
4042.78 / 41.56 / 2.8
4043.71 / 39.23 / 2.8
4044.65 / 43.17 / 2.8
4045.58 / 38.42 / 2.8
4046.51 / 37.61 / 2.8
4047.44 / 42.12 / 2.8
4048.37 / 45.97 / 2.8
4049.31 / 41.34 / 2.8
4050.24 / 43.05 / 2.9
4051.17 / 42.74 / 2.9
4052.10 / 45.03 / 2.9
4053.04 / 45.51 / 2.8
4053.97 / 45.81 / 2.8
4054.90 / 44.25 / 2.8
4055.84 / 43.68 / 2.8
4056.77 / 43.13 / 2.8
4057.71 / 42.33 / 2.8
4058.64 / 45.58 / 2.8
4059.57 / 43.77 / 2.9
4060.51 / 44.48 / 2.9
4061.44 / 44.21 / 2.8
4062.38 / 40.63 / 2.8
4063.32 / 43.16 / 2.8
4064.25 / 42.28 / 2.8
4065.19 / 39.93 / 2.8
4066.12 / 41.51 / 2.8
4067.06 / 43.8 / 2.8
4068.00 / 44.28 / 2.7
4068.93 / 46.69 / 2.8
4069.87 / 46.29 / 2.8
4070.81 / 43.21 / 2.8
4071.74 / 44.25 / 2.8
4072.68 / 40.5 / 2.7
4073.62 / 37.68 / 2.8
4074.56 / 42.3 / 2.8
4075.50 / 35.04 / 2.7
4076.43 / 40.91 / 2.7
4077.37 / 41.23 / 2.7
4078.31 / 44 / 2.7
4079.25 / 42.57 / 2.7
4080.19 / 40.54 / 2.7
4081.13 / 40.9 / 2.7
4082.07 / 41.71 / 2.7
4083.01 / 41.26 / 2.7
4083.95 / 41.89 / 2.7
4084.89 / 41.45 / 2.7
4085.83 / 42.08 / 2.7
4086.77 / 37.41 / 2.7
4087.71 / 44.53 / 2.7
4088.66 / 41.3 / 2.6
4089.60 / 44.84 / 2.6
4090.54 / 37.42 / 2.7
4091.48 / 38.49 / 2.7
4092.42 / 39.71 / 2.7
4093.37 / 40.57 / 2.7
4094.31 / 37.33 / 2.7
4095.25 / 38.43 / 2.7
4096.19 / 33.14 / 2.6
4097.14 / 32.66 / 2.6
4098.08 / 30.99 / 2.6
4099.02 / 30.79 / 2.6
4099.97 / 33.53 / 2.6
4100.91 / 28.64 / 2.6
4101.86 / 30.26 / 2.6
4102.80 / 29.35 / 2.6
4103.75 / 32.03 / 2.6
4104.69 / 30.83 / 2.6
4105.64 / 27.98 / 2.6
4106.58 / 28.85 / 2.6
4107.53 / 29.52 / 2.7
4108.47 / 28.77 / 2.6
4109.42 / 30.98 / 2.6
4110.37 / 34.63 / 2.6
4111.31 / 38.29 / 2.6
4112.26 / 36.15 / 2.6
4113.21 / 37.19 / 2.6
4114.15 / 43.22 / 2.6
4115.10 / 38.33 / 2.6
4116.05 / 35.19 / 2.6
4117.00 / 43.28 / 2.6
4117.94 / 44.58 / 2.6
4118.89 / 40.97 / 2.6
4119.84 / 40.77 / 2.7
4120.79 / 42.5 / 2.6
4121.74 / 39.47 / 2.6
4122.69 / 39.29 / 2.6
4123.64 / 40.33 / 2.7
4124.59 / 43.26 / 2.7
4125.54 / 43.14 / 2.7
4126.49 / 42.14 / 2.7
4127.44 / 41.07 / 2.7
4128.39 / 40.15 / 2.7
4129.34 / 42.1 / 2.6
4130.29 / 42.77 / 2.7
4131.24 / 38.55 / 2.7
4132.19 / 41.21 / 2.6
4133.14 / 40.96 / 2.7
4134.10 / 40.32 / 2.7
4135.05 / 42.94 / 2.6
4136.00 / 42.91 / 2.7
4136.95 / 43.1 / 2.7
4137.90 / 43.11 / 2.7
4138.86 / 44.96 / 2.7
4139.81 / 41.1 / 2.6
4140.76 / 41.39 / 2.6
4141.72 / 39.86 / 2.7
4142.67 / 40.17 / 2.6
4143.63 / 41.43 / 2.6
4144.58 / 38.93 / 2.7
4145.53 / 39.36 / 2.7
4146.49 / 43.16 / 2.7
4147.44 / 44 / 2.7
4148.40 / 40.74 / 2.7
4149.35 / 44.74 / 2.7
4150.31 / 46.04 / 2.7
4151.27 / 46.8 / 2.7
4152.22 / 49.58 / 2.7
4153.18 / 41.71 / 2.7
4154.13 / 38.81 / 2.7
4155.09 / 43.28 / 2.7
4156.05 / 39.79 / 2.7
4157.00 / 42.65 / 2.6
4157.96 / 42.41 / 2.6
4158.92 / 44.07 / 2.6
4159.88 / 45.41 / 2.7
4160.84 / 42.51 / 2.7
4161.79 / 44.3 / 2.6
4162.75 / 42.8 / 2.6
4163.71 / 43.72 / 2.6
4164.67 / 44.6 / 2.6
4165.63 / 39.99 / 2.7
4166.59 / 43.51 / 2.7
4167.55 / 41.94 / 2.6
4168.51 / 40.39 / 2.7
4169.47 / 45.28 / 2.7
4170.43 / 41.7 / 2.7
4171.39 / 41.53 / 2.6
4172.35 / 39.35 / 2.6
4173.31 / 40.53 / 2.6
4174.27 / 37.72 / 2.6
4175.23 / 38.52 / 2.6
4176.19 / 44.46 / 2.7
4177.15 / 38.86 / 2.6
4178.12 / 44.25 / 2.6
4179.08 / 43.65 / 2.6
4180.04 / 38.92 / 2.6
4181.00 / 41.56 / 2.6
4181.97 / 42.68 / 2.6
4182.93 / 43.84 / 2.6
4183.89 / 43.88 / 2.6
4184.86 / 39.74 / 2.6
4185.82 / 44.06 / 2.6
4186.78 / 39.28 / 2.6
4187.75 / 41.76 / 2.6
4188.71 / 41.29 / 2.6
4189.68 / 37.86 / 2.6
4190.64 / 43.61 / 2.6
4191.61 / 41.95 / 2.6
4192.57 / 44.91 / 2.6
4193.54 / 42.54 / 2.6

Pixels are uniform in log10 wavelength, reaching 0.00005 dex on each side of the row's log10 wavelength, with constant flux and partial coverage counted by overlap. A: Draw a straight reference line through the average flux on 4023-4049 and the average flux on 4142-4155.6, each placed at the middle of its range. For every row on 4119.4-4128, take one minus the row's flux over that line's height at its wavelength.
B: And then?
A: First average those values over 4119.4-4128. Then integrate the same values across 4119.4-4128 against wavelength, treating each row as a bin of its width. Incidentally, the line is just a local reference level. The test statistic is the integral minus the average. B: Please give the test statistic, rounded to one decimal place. 0.2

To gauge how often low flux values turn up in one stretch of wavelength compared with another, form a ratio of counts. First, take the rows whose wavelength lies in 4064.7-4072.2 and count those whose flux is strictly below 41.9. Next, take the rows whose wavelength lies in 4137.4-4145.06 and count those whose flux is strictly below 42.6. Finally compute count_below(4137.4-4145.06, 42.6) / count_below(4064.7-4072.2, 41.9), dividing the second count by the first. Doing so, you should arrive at 3.0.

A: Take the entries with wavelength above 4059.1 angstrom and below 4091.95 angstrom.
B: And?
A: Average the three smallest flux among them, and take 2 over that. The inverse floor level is 0.0546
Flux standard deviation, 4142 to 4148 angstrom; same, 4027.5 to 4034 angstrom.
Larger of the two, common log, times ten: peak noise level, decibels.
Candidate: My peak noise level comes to 3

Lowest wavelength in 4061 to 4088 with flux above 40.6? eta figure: 4061.44 angstrom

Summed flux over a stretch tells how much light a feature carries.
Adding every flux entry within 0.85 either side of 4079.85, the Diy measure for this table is 83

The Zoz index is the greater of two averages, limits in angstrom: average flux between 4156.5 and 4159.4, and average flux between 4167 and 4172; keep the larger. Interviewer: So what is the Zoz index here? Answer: 43.0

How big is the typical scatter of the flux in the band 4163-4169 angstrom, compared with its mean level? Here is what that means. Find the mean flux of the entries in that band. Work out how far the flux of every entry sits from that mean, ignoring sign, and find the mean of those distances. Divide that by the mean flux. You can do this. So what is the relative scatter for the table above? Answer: 0.037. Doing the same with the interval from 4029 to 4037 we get 0.025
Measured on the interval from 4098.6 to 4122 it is 0.136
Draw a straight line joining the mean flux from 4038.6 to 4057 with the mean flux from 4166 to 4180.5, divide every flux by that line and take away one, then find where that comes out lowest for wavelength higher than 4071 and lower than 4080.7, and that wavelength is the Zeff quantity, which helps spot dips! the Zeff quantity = 4075.50 angstrom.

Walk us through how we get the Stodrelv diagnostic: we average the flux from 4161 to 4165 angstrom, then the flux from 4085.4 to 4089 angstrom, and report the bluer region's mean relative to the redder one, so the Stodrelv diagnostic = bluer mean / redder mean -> 0.942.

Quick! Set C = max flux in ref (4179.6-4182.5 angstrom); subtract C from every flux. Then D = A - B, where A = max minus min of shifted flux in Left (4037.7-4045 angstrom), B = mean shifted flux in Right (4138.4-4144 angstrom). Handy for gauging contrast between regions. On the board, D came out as 7.9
